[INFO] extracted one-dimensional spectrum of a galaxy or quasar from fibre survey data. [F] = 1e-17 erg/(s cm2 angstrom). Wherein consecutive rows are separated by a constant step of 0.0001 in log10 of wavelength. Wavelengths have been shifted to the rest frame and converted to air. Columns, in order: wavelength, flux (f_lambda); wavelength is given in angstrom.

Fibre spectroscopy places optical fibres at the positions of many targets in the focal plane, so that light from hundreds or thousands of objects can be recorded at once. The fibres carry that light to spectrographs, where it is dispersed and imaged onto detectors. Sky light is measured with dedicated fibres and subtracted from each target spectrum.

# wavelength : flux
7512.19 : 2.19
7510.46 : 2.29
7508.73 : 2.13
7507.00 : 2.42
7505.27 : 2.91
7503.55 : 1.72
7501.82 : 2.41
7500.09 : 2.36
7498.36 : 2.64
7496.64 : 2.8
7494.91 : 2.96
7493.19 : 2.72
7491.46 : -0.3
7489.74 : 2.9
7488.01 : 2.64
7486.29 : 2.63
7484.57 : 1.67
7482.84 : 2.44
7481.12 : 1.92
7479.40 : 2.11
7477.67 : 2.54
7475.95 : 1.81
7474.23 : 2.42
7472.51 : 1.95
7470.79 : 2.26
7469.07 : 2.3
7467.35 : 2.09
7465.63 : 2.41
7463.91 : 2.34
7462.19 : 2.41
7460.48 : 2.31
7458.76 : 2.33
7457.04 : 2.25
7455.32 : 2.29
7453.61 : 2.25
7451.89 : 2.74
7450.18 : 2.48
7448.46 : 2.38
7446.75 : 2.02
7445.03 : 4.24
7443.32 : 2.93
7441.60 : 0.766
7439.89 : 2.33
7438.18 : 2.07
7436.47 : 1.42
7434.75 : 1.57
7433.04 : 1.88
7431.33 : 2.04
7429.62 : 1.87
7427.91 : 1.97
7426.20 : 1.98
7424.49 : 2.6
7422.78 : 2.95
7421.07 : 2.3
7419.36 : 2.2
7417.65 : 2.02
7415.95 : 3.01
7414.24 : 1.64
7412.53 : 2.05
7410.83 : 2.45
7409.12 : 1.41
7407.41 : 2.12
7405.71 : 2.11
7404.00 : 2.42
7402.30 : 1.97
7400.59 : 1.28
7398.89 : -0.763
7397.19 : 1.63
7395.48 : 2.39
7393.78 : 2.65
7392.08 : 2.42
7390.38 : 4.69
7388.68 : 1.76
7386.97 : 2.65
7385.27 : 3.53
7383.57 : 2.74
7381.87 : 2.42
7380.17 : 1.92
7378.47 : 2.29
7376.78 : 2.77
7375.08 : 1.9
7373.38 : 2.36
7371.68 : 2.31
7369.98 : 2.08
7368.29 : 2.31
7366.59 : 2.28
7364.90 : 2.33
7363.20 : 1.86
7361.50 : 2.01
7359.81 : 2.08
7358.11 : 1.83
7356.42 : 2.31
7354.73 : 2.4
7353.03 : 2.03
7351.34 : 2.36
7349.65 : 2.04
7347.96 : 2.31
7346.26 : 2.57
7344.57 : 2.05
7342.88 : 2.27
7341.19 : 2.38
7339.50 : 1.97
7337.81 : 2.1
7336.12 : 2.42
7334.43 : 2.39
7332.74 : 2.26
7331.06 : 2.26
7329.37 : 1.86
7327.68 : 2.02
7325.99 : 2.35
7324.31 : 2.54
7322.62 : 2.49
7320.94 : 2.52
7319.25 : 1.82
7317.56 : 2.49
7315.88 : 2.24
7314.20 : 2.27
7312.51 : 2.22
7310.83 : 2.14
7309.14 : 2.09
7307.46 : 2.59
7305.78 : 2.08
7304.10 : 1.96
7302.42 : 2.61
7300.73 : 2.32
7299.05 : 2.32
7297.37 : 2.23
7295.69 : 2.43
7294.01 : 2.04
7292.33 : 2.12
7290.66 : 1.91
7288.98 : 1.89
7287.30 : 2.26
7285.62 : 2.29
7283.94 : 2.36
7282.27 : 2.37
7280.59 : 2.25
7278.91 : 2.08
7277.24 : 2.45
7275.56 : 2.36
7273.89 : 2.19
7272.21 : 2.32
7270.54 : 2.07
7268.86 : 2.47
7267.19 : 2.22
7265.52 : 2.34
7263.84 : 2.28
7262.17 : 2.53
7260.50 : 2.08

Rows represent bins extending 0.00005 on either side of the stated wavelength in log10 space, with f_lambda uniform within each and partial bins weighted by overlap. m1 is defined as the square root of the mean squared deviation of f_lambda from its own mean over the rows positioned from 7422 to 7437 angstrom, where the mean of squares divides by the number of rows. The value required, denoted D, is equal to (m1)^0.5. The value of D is 0.67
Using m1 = 0.4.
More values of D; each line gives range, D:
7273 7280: 0.38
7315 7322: 0.53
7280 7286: 0.22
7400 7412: 0.65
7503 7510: 0.66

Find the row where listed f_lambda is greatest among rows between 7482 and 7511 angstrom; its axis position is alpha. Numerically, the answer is 7494.91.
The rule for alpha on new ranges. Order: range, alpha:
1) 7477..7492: 7489.74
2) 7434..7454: 7445.03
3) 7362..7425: 7390.38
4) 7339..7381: 7376.78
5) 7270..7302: 7277.24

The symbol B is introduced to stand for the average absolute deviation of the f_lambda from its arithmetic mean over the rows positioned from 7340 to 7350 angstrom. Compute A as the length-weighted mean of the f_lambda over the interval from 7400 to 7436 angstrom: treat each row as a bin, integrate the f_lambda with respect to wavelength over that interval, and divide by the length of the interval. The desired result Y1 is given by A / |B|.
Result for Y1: 13.9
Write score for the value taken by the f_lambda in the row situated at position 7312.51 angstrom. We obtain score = 2.22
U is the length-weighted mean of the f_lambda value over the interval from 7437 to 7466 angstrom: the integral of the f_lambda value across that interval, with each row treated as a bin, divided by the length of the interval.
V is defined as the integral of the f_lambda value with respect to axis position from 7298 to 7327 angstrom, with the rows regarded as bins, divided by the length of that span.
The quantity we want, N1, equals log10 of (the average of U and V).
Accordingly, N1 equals 0.3682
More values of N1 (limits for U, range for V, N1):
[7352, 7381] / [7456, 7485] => 0.3423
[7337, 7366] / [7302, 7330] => 0.3446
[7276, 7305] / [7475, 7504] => 0.3494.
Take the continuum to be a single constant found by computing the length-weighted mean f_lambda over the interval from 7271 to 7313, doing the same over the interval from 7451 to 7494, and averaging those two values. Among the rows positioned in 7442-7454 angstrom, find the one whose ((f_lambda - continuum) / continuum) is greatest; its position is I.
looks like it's 7445.03 angstrom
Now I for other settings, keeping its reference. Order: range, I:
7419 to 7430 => 7422.78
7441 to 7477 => 7445.03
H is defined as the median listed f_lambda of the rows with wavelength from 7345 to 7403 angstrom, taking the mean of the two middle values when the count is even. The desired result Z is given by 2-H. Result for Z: -0.310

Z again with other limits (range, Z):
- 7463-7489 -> -0.300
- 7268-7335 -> -0.260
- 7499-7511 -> -0.360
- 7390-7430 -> -0.115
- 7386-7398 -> -0.420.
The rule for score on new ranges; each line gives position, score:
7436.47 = 1.42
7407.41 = 2.12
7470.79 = 2.26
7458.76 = 2.33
